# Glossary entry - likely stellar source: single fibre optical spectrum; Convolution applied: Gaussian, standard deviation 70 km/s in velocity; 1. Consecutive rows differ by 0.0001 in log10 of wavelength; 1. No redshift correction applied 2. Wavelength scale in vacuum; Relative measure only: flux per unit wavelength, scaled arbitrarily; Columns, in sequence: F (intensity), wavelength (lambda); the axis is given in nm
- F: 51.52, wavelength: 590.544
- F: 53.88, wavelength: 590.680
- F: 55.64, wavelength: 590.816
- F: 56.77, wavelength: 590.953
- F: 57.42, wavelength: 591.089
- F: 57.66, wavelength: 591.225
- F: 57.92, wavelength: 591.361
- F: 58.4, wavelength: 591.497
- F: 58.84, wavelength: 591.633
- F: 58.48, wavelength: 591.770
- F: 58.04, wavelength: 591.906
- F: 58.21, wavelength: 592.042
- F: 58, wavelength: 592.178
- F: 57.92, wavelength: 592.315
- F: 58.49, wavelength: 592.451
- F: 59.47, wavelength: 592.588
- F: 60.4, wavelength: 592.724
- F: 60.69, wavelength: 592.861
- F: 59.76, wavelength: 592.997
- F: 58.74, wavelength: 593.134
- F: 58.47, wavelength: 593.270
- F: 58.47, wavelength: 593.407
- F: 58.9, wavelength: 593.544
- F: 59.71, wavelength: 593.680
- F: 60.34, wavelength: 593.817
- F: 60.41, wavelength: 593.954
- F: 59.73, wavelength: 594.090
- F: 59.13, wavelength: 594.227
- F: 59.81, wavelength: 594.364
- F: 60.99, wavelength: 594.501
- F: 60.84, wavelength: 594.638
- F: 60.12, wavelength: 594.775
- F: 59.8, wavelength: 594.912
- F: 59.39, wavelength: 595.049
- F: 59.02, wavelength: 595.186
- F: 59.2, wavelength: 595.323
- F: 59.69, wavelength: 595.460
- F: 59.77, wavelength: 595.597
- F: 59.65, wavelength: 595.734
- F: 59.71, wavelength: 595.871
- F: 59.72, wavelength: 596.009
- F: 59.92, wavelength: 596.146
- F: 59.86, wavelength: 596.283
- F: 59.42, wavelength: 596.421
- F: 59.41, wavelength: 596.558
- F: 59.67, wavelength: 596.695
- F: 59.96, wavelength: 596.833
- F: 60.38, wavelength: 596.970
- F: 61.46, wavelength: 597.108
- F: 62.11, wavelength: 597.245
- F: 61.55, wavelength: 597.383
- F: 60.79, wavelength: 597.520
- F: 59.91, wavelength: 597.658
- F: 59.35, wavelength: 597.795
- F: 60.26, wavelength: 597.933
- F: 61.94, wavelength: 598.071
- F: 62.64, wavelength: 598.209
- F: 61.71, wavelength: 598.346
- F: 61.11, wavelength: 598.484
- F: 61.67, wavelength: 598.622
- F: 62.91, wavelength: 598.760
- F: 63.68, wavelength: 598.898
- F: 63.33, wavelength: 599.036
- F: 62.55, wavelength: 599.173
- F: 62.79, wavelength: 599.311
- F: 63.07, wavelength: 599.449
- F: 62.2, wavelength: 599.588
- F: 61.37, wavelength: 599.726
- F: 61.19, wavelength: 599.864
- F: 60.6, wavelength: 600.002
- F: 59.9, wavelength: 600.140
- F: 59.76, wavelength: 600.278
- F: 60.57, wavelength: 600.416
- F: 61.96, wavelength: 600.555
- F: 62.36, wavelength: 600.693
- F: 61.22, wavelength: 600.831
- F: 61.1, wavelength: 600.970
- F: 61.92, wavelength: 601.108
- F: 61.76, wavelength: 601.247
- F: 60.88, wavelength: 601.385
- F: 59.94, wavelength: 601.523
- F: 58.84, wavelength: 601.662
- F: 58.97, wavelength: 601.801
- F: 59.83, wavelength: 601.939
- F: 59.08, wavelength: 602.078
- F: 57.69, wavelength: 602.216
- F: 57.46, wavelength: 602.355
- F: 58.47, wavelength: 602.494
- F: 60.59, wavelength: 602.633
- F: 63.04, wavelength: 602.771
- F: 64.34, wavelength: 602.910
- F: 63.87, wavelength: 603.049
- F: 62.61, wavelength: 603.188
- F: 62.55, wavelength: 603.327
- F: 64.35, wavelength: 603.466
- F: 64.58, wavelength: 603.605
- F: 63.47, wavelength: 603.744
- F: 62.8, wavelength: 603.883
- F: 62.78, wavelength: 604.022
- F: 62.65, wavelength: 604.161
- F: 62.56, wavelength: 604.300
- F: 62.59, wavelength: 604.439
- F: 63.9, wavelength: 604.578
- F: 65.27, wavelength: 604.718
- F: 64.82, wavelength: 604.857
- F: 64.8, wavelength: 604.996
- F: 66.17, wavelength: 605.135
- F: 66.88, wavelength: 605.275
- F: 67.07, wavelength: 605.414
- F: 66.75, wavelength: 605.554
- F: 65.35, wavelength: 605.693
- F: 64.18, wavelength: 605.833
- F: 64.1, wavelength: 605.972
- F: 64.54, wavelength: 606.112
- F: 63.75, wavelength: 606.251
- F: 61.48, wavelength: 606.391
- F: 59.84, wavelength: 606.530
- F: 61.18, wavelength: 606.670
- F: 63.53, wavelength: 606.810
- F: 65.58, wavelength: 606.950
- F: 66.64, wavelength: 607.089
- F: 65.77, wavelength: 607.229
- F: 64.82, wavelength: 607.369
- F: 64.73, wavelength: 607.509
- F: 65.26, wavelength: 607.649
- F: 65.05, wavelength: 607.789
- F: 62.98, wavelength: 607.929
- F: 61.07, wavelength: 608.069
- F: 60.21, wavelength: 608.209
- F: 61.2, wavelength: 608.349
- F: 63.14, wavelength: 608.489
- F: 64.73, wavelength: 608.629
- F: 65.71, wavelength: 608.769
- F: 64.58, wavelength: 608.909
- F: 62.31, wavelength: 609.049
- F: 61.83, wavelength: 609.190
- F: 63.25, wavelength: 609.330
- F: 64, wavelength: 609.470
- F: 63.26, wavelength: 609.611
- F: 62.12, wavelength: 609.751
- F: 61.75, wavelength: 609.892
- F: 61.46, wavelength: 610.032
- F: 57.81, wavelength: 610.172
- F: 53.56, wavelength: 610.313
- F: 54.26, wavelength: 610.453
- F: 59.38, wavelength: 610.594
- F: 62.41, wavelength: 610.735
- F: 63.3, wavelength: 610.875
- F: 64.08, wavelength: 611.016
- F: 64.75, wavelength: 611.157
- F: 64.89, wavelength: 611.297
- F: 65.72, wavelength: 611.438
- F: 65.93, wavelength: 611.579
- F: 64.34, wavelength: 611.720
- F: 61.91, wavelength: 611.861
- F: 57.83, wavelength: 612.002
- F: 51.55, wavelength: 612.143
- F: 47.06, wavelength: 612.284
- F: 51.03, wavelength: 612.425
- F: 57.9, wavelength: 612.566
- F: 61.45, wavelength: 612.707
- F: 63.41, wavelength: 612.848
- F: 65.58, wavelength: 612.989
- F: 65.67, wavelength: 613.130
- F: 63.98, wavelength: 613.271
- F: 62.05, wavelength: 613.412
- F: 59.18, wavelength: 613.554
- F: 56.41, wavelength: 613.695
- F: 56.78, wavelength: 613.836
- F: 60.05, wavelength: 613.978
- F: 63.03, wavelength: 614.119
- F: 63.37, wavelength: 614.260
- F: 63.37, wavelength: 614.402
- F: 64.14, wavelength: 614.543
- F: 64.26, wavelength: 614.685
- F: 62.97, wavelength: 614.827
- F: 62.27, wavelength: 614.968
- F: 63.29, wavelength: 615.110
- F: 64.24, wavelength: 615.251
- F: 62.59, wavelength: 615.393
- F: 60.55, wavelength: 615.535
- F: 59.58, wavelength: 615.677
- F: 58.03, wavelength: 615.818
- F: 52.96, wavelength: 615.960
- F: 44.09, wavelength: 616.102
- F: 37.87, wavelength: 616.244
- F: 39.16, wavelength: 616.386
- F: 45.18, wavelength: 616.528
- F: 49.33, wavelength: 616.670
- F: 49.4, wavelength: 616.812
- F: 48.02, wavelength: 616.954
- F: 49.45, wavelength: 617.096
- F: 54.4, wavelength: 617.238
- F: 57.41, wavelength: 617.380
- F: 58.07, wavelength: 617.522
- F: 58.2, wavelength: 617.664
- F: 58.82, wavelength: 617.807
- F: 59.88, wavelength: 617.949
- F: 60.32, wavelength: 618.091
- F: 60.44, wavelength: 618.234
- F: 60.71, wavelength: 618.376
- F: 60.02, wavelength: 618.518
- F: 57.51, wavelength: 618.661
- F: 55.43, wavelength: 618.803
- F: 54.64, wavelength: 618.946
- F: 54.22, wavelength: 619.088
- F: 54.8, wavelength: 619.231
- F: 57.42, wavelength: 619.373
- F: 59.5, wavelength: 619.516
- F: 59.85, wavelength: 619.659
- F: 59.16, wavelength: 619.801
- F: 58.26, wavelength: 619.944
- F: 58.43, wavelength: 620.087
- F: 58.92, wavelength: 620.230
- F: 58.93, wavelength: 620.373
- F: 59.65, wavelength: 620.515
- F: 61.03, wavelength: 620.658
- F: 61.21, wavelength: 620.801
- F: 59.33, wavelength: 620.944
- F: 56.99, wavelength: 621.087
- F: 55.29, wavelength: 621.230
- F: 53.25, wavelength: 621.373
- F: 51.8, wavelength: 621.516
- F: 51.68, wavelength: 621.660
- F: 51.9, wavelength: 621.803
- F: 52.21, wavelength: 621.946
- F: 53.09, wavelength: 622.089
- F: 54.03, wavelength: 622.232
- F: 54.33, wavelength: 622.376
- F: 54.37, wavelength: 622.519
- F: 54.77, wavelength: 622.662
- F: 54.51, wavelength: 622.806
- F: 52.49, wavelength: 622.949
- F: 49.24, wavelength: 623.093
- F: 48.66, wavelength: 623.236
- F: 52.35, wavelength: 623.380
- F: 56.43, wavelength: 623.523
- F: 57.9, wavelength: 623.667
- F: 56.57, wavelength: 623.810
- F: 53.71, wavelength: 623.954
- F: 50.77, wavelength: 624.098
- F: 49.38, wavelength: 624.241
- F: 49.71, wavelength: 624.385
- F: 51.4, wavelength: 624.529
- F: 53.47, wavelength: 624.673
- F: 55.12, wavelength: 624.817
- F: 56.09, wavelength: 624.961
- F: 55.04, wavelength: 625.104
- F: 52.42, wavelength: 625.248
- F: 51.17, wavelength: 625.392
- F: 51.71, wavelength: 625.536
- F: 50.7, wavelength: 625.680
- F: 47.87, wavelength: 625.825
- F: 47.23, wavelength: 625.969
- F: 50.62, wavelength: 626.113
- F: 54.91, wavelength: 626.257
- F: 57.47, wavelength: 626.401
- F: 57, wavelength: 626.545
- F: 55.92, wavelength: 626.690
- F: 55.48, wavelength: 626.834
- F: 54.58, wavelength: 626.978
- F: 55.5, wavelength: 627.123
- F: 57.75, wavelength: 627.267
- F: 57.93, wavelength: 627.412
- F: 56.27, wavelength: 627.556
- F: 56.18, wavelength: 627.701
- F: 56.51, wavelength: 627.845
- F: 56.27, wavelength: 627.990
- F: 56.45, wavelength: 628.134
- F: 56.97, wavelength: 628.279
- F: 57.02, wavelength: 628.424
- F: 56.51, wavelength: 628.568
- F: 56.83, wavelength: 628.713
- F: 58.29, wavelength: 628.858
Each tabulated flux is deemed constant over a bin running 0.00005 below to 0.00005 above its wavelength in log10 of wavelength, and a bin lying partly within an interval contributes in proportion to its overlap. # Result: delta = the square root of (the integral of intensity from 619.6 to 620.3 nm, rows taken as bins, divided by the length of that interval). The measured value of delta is 7.68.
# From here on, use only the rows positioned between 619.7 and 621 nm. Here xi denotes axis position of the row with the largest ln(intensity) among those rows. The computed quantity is 620.801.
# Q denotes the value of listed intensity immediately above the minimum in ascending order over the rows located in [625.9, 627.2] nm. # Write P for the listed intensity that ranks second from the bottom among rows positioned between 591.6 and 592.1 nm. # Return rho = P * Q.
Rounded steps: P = 58.21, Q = 50.62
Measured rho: 2947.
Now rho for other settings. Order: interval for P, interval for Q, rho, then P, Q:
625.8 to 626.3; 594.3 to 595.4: 2834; 47.87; 59.2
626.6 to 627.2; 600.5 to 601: 3396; 55.48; 61.22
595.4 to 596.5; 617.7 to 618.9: 3430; 59.65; 57.51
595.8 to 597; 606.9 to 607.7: 3852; 59.42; 64.82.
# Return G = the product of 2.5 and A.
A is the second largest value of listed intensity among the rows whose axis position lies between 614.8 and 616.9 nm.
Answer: 158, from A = 63.29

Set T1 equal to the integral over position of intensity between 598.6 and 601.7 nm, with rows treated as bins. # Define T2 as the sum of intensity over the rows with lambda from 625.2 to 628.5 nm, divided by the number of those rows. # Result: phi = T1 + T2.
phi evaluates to 245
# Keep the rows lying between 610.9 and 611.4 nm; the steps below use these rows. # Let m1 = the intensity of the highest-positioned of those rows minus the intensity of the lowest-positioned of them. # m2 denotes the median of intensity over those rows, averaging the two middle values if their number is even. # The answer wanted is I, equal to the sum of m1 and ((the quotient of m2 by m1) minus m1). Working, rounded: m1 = 0.8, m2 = 65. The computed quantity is 80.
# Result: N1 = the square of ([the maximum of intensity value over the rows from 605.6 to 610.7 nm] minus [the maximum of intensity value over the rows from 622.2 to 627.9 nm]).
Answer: 76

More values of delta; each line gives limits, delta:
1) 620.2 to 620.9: 7.75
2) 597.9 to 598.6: 7.85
